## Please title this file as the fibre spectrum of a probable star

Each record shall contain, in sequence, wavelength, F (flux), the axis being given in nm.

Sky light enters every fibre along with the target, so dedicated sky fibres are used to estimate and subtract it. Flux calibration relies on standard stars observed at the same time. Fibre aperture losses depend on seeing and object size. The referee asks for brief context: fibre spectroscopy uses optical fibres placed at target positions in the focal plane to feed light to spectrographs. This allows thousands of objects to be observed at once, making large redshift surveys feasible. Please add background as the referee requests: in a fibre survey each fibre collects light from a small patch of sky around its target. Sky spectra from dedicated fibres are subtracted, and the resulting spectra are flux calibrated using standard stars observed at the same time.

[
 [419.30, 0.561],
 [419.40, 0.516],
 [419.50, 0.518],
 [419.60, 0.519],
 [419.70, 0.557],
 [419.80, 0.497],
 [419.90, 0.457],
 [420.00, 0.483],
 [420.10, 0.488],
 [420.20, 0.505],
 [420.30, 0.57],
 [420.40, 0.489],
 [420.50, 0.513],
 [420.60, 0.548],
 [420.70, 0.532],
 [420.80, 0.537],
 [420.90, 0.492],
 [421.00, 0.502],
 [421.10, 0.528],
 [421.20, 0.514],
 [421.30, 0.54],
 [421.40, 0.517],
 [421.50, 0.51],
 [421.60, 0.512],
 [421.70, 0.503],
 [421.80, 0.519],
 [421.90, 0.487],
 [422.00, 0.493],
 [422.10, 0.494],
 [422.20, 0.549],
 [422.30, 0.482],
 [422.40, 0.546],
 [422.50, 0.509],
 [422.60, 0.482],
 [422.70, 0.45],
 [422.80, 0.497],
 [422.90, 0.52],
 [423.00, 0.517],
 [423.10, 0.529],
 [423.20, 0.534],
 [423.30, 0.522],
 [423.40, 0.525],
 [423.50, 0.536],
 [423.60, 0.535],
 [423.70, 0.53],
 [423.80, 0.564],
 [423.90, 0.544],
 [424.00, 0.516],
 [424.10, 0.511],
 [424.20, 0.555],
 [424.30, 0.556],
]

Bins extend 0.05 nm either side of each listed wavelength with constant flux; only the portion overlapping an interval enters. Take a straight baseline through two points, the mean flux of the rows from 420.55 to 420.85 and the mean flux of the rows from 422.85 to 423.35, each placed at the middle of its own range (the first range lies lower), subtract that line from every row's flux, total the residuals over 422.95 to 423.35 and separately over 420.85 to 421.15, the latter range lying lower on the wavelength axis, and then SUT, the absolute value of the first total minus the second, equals 0.10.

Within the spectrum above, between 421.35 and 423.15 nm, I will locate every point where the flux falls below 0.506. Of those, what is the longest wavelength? 422.80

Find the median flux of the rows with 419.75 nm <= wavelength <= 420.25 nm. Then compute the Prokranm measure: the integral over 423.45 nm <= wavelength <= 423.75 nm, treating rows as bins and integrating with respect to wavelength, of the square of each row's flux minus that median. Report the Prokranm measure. 0.0006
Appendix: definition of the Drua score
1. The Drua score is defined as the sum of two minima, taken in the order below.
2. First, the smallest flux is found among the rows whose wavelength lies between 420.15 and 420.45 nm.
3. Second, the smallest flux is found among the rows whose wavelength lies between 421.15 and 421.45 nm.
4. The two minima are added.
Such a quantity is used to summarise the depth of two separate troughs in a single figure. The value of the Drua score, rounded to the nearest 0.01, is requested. 1.00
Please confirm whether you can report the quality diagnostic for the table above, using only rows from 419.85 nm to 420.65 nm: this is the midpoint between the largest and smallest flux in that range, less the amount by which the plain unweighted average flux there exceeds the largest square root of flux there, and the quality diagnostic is 0.762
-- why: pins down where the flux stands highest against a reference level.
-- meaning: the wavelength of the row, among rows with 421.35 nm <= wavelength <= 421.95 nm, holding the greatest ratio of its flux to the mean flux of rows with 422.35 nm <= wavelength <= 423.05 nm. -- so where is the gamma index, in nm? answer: 421.80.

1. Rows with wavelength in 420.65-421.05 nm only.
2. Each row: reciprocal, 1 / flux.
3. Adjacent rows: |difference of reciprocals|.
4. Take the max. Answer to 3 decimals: 0.170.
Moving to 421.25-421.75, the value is 0.082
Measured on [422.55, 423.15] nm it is 0.210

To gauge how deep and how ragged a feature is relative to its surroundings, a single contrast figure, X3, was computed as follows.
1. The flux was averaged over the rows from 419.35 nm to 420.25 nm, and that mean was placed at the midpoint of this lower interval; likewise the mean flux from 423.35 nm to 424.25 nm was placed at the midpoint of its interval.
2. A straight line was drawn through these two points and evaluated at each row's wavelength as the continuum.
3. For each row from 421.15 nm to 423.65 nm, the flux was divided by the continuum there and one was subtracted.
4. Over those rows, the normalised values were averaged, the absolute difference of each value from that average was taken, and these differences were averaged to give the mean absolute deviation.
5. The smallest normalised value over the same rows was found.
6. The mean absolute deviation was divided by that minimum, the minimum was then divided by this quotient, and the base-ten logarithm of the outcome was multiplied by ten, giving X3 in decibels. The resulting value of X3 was -1.8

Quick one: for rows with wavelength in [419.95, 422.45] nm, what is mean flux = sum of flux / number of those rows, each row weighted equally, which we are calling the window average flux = 0.514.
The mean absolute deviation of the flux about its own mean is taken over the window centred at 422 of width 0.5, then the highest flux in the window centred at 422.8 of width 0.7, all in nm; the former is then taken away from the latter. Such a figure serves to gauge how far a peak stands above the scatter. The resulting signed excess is 0.509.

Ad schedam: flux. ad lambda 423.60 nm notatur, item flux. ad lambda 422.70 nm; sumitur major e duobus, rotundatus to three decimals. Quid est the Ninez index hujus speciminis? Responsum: 0.535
